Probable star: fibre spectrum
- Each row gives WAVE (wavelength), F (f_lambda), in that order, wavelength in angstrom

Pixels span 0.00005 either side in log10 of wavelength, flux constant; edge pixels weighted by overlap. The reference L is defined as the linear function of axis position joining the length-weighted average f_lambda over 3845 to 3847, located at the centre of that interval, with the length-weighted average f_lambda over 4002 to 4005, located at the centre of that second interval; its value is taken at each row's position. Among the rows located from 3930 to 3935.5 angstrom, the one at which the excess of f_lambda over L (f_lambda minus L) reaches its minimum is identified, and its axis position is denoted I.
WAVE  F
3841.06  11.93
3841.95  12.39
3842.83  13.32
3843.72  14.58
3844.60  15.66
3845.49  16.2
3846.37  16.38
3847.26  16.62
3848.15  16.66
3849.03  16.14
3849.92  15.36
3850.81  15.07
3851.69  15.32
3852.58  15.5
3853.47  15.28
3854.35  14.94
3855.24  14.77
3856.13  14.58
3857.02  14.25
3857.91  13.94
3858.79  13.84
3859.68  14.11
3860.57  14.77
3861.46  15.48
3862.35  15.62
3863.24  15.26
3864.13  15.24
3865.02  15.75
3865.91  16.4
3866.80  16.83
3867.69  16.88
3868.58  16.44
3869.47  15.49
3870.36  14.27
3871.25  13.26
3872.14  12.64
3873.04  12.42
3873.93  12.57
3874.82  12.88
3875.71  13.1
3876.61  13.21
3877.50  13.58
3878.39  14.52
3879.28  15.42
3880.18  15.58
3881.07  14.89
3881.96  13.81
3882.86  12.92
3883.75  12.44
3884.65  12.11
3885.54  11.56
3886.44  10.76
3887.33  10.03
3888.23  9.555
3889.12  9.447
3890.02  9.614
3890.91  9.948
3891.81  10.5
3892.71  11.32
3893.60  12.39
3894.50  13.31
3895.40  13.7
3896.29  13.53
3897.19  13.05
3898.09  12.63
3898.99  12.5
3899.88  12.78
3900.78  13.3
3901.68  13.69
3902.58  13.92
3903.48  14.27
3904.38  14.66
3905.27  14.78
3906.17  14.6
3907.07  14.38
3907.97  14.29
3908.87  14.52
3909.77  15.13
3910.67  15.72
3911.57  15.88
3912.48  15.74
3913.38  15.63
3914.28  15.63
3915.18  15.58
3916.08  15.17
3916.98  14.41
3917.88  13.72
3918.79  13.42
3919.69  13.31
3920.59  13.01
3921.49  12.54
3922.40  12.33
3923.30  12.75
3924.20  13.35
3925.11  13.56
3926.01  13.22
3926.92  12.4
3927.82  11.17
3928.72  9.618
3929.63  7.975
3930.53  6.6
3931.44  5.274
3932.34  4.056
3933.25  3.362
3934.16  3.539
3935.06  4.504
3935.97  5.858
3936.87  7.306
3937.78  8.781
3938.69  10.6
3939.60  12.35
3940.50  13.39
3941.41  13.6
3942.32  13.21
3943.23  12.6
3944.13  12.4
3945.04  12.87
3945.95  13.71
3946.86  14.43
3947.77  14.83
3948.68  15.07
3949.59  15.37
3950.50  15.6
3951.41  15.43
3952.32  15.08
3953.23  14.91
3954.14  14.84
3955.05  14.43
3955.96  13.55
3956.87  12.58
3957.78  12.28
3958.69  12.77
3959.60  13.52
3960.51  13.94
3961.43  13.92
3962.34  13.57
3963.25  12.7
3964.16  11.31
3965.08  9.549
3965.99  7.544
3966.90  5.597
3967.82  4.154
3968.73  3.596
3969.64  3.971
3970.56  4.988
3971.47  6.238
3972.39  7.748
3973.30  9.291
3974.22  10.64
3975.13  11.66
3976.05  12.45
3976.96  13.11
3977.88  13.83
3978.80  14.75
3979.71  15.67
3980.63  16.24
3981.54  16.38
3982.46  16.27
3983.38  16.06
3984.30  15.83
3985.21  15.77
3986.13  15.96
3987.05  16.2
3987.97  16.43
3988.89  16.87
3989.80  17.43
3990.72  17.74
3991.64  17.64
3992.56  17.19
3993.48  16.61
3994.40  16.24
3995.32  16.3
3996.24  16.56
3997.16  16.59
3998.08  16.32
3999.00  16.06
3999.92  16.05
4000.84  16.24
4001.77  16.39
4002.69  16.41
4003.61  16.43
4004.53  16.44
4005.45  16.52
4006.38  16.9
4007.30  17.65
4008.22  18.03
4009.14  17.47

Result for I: 3933.25 angstrom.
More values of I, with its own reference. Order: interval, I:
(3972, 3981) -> 3972.39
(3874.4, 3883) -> 3874.82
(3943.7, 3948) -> 3944.13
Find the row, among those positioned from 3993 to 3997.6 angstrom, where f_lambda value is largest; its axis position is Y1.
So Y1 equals 3993.48 angstrom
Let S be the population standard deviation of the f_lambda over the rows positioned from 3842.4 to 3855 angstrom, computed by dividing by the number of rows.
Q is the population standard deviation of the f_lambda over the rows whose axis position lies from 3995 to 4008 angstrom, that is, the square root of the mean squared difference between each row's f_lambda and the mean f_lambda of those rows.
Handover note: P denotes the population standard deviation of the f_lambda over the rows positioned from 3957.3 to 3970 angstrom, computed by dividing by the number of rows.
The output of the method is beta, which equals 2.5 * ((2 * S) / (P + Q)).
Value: 1.0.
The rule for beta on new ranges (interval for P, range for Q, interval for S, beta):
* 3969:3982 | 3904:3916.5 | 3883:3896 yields 1.5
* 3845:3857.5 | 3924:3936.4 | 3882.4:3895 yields 1.4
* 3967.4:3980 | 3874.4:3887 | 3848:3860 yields 0.7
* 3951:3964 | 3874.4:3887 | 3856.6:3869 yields 2.2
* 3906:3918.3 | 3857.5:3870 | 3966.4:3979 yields 11.8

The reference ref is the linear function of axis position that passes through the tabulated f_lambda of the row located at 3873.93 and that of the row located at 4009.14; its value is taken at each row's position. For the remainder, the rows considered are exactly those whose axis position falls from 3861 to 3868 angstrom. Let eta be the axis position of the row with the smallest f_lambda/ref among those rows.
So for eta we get 3864.13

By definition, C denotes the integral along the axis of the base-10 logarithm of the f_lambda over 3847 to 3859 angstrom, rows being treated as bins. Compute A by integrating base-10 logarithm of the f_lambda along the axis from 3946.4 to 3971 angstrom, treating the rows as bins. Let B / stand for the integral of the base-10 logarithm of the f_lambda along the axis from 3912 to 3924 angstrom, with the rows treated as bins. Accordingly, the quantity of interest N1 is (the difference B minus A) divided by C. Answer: -0.83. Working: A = 25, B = 14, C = 14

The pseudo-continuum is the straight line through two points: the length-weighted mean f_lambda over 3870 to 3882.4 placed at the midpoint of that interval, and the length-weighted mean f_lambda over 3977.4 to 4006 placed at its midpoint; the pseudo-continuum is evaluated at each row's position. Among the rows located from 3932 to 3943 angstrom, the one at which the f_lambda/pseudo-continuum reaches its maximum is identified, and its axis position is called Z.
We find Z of 3941.41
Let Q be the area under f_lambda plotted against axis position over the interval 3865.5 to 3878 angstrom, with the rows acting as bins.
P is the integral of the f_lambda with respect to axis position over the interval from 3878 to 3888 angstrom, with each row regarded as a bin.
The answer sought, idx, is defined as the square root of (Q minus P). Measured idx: 7.0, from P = 130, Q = 179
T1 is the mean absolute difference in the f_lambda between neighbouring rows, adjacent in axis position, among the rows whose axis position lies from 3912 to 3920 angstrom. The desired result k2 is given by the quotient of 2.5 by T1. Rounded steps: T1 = 0.30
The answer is 8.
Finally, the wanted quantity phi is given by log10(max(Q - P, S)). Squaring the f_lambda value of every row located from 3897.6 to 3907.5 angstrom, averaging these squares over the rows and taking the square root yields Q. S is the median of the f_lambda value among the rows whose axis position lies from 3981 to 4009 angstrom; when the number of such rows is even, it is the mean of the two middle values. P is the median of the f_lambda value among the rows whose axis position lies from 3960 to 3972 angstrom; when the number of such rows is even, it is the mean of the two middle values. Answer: 1.22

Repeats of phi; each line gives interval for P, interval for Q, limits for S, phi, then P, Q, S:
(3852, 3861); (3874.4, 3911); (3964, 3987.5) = 1.08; 14.7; 13.1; 12.1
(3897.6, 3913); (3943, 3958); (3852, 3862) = 1.17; 14.4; 14.2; 14.8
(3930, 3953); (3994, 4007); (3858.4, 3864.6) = 1.18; 12.6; 16.4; 15.2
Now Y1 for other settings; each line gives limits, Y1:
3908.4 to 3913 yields 3911.57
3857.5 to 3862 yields 3861.46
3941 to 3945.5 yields 3941.41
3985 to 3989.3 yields 3988.89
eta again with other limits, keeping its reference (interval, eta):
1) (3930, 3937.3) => 3933.25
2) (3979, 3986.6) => 3985.21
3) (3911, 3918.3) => 3917.88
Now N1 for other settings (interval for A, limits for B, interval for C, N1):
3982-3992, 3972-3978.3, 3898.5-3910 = -0.42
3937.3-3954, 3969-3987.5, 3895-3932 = 0.02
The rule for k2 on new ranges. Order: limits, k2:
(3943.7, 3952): 6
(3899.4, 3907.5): 8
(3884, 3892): 5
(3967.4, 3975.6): 2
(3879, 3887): 4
